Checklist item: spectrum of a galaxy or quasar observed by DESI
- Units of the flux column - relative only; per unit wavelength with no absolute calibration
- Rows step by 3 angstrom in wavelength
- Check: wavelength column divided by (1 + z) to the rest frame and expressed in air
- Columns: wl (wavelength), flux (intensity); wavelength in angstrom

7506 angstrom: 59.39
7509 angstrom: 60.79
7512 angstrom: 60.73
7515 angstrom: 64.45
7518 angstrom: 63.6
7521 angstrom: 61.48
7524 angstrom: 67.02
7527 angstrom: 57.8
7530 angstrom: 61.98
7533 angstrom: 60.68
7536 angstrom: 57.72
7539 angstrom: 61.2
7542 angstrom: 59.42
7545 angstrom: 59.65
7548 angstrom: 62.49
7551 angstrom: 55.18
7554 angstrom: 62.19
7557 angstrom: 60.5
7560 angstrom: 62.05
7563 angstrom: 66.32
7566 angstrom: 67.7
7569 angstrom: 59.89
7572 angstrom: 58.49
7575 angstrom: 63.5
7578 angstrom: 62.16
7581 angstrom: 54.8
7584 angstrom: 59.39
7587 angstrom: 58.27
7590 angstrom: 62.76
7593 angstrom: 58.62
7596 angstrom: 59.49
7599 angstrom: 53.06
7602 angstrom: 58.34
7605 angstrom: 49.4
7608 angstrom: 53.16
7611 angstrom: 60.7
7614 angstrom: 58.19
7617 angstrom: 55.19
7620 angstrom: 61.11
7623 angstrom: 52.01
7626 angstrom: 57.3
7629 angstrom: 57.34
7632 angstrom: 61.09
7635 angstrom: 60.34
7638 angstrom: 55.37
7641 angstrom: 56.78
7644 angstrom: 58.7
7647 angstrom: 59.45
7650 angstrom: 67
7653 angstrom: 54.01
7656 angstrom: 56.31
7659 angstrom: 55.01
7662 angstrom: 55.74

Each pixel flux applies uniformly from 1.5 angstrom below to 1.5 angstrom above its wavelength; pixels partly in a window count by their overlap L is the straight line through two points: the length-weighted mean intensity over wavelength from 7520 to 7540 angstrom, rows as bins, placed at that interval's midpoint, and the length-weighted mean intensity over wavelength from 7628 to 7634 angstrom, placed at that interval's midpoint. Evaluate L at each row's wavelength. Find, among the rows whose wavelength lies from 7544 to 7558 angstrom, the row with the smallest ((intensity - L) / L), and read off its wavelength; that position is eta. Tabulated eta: 7551 angstrom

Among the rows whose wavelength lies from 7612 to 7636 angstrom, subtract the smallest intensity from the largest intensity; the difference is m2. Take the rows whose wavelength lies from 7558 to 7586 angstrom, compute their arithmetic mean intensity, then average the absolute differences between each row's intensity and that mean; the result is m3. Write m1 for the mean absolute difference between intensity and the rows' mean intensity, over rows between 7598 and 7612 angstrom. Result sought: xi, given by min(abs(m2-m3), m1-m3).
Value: 0.6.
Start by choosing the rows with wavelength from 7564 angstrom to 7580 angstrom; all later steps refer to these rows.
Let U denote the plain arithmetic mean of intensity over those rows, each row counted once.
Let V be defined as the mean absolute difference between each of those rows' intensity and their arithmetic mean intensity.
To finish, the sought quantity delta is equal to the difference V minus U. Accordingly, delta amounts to -59.7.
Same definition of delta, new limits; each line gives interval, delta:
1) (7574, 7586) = -57.1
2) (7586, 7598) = -58.3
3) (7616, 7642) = -55.1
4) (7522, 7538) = -58.3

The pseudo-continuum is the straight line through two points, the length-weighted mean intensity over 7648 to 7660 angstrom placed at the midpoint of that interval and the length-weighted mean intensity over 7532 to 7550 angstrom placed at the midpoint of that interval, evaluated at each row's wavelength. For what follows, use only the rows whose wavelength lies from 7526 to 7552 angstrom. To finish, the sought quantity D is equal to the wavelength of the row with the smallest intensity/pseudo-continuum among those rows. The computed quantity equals 7551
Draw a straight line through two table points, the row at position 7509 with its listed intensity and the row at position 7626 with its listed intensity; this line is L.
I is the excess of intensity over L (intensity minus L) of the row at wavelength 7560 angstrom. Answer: 2.8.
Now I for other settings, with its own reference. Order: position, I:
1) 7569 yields 0.9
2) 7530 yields 1.8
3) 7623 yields -5.4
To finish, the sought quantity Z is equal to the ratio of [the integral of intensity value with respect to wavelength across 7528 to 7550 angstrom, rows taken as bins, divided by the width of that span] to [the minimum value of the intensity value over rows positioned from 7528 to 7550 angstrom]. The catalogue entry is 1.04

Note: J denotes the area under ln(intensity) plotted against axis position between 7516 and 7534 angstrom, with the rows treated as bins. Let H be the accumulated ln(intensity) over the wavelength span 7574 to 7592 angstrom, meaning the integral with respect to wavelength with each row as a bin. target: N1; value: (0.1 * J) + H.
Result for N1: 81.1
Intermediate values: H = 73.7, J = 74.3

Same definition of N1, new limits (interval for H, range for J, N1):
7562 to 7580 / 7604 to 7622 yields 81.7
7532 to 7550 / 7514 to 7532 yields 81.1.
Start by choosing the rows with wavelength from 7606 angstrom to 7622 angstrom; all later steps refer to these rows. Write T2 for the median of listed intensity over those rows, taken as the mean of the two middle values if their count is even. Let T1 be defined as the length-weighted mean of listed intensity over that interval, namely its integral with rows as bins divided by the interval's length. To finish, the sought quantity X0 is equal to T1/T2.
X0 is 0.98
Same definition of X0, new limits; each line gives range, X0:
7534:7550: 1.01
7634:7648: 0.99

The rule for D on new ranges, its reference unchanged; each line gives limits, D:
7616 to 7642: 7623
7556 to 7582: 7581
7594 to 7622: 7605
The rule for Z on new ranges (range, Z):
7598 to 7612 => 1.11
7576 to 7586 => 1.08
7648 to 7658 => 1.09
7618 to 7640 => 1.11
